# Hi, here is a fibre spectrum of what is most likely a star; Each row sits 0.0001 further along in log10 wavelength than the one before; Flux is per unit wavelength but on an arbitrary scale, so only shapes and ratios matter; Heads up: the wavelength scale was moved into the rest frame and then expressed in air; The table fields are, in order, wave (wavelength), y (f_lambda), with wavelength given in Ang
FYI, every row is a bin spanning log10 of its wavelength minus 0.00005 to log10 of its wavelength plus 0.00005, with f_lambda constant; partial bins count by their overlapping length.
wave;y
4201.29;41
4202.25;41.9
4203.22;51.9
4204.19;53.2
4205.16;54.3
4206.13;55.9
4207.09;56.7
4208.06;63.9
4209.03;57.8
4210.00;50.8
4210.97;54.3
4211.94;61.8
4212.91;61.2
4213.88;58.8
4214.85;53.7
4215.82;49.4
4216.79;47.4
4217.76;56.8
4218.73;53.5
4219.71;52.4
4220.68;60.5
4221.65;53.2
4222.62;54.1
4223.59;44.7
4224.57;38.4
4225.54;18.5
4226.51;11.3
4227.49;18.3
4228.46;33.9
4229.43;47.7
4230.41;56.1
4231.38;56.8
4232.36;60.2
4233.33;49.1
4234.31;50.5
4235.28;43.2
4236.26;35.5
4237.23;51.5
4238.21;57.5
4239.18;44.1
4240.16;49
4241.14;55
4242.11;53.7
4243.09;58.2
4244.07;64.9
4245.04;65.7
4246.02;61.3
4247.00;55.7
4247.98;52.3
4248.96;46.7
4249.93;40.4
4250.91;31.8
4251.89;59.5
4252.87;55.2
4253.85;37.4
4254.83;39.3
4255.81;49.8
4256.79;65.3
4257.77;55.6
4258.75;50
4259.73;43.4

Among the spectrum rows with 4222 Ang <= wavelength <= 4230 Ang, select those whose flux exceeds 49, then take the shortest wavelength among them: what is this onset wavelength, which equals 4222.62 Ang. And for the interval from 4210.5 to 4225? 4210.97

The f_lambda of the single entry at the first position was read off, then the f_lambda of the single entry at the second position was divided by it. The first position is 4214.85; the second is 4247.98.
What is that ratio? 0.97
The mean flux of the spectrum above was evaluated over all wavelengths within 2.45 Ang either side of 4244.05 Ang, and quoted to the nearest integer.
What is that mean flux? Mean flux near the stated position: 61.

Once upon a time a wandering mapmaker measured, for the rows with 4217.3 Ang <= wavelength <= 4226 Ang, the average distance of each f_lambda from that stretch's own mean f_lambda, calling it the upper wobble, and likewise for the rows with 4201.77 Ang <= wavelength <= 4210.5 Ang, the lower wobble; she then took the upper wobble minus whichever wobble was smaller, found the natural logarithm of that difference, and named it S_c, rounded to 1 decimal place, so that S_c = 1.7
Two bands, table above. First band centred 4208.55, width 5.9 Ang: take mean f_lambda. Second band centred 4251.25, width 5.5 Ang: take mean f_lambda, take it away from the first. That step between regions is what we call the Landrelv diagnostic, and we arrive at 11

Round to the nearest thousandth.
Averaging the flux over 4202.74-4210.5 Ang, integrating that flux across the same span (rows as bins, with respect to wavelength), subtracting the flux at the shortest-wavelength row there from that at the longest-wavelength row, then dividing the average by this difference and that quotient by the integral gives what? -0.117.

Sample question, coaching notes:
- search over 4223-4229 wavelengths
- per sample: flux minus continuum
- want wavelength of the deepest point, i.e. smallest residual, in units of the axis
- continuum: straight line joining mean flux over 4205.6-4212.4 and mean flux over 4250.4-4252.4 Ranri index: 4226.51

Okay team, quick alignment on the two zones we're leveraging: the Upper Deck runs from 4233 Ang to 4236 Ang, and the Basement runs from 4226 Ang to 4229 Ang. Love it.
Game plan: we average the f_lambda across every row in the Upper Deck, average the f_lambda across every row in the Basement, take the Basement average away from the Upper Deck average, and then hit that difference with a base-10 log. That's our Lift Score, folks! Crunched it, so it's 1.4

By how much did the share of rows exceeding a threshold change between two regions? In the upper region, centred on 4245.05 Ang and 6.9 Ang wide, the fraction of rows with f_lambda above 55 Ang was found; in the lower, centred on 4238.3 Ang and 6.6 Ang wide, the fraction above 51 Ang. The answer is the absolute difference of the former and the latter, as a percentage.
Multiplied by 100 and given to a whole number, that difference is 29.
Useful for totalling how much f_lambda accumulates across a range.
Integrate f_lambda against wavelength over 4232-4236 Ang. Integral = 198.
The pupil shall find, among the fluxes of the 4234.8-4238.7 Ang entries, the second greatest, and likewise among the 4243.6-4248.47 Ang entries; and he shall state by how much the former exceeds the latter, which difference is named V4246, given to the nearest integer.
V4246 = -13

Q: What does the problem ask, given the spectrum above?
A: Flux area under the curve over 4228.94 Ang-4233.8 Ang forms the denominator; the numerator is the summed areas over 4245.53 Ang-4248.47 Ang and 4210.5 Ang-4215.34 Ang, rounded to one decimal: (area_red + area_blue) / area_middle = 1.7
